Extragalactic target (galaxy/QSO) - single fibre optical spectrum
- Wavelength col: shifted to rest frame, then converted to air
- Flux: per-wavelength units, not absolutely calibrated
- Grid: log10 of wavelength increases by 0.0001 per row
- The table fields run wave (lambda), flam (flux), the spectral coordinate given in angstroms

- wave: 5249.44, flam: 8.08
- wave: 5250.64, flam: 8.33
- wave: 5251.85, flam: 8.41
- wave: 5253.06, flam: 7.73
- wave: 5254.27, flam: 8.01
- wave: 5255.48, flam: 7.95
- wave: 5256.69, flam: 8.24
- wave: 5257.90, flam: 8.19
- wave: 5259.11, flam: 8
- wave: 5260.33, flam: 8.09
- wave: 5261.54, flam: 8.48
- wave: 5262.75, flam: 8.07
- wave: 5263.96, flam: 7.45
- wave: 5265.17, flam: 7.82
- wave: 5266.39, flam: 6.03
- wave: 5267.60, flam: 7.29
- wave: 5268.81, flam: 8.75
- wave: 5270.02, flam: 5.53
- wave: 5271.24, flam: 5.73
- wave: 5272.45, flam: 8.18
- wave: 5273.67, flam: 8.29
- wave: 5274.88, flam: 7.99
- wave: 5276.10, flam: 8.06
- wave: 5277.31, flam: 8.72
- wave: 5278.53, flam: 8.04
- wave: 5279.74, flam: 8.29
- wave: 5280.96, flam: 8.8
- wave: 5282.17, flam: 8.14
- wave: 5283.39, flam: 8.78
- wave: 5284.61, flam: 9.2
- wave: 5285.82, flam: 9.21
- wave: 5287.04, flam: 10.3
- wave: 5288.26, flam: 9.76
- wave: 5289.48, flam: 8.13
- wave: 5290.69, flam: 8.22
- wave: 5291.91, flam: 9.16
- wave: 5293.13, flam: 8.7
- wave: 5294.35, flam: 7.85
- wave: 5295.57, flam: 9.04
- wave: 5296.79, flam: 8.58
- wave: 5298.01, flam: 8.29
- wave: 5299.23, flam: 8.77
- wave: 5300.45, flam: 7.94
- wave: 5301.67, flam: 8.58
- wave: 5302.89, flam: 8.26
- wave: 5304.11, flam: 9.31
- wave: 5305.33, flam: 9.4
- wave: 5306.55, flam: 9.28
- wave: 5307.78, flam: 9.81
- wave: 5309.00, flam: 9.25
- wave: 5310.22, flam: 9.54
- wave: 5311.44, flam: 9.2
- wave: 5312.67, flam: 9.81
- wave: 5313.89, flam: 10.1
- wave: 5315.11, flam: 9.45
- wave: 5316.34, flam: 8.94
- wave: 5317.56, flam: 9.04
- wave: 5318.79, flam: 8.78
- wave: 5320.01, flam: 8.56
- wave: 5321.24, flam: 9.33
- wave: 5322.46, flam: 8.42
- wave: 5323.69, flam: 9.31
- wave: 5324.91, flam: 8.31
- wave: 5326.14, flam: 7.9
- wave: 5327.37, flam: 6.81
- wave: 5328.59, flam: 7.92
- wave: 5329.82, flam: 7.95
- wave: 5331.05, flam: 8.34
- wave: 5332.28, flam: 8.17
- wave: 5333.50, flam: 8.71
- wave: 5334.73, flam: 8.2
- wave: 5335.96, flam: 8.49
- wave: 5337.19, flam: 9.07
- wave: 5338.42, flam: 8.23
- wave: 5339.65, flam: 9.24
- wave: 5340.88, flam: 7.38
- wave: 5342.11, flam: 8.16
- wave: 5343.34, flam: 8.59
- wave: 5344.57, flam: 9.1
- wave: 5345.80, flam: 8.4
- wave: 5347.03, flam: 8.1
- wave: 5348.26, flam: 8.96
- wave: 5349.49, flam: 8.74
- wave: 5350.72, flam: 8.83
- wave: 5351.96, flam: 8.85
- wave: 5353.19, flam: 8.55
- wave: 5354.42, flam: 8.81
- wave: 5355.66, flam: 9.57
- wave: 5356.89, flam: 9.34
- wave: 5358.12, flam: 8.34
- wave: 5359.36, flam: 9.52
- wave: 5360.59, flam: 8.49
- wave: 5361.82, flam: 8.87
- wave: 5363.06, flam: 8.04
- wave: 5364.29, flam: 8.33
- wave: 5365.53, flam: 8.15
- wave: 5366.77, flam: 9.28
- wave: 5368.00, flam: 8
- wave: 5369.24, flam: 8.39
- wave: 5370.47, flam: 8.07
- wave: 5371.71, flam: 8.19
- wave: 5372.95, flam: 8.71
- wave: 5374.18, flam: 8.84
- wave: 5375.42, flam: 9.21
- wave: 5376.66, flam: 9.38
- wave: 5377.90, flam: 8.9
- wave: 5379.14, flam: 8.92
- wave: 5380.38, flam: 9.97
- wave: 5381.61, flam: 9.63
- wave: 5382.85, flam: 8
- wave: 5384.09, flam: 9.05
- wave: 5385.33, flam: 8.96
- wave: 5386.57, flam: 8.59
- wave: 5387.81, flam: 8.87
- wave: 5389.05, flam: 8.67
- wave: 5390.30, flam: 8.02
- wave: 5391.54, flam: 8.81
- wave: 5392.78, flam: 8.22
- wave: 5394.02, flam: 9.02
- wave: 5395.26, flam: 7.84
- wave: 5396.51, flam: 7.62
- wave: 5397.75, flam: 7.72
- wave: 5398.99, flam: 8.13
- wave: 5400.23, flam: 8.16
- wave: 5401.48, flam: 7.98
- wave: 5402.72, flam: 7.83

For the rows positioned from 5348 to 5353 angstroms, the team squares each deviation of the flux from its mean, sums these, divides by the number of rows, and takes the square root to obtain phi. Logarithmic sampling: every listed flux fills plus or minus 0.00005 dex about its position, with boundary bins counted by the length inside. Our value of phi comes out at 0.1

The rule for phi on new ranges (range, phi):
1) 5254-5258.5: 0.1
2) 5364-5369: 0.5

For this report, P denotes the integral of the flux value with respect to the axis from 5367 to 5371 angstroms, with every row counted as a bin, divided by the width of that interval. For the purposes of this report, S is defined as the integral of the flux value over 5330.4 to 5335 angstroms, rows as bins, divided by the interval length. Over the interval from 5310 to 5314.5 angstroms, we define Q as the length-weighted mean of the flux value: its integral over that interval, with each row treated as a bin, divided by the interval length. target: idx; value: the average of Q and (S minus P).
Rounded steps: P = 8.3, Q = 9.68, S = 8.37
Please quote 4.9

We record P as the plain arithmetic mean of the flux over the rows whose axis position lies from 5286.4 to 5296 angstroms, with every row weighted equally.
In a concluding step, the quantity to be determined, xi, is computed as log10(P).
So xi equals 0.949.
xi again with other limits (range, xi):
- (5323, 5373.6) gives 0.929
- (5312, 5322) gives 0.966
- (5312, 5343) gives 0.934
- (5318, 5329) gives 0.923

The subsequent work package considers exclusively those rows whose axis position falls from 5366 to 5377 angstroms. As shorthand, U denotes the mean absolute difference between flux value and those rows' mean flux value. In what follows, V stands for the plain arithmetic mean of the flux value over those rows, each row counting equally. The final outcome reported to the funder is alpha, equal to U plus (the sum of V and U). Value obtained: 9.58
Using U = 0.46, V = 8.67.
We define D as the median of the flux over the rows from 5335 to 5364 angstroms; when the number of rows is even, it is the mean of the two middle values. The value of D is 8.74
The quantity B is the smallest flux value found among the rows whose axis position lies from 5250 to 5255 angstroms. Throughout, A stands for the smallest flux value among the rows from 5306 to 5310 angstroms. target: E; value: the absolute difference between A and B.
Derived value 1.5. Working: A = 9.25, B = 7.73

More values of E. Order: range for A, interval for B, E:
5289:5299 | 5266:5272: 2.3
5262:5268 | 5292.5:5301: 1.8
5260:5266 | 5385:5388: 1.1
